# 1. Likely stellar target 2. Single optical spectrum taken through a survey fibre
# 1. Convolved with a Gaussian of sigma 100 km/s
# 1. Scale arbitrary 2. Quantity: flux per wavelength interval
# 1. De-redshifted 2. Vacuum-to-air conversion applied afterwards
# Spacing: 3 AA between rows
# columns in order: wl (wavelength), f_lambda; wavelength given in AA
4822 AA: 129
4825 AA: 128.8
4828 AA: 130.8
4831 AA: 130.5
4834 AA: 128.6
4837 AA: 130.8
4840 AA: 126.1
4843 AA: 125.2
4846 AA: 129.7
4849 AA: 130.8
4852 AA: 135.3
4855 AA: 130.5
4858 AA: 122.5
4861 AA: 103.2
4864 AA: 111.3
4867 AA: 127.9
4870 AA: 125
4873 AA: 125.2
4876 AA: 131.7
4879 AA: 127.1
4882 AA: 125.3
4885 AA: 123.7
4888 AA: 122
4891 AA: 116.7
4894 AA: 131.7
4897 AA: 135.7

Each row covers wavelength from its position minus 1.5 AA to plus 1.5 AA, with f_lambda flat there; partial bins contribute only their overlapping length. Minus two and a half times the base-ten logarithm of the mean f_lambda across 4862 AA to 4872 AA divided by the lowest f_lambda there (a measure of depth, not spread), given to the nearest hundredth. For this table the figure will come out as -0.09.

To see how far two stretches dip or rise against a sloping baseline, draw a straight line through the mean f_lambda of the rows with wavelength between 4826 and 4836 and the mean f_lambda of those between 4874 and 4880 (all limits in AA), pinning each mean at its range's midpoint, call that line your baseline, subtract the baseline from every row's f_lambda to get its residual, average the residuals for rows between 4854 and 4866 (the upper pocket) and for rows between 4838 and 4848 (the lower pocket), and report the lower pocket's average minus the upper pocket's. 10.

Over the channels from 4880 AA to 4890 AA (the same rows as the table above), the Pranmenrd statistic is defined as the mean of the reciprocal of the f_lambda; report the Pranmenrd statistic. 0.0081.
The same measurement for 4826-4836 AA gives 0.0077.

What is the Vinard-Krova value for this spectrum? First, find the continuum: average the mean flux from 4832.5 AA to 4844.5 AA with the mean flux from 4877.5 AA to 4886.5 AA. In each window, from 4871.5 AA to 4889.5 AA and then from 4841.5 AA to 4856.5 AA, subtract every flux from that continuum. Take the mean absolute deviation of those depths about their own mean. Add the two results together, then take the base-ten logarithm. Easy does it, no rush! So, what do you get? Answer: 0.67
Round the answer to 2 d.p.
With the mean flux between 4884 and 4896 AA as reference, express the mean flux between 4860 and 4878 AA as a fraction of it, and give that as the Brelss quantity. 0.98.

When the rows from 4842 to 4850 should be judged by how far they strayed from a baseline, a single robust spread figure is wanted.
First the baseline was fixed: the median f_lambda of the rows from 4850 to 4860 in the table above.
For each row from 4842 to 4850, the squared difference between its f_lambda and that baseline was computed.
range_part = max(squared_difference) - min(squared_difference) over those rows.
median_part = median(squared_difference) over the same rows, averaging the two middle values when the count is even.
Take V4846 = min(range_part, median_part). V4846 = 1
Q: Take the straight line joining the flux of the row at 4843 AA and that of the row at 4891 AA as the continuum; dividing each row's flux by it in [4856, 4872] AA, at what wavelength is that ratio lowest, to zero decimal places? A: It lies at 4861 AA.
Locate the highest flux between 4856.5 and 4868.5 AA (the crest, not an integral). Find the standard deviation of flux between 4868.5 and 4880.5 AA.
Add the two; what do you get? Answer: 131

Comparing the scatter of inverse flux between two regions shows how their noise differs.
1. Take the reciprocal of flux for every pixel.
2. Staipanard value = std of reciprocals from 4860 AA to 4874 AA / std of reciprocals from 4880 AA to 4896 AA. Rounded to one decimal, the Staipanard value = 2.3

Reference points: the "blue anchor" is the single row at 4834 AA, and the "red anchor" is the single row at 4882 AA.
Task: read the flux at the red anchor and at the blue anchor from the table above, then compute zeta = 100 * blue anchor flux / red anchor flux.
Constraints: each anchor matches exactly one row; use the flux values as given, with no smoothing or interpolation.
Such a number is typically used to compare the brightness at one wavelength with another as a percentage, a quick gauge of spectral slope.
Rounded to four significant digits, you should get 102.6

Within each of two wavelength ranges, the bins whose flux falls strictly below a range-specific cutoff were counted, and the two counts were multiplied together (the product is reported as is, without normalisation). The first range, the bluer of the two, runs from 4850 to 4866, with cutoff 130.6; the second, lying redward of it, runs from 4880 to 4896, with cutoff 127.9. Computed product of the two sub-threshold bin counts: 16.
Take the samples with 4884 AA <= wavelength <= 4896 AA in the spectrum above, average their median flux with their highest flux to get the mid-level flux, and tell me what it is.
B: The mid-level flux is 127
